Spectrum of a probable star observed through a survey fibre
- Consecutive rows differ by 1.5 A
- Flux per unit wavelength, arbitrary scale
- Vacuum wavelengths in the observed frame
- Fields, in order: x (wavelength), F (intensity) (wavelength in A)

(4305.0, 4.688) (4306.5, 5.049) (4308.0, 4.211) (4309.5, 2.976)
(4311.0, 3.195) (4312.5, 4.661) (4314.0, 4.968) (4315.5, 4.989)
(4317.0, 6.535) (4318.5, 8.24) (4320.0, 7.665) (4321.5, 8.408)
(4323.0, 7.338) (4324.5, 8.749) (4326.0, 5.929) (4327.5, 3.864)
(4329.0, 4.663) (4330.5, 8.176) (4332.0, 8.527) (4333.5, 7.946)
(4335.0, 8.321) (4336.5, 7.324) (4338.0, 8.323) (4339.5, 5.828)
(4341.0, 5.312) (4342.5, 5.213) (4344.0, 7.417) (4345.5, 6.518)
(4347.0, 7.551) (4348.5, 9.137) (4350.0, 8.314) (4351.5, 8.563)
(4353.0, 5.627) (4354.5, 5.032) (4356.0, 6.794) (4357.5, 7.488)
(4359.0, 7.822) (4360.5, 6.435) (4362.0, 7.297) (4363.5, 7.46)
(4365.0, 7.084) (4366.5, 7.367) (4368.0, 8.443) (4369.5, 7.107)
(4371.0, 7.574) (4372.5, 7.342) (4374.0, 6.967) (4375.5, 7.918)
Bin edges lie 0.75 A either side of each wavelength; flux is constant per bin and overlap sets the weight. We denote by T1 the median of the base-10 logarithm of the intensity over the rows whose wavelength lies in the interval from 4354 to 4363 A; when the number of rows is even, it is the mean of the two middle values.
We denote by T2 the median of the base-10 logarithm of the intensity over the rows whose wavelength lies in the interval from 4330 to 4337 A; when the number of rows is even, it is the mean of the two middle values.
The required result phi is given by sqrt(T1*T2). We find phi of 0.88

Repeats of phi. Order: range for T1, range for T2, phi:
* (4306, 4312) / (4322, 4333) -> 0.70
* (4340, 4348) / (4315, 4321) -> 0.83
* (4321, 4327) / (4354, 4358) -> 0.86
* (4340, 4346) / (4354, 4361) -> 0.80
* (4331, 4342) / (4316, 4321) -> 0.89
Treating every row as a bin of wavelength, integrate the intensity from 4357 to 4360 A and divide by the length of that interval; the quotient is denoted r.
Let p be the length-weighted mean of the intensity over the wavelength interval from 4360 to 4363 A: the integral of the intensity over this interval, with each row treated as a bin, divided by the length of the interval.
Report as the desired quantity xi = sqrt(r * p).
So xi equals 7.25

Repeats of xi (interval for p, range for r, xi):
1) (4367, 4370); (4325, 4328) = 6.43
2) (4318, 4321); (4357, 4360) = 7.76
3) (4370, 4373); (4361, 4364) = 7.37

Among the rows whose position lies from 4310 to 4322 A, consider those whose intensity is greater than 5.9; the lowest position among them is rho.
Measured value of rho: 4317.0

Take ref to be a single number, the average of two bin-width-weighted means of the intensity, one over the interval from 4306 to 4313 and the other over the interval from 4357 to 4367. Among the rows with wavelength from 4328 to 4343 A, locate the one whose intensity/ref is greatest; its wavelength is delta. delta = 4332.0 A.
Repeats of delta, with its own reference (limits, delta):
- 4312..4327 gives 4324.5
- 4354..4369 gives 4368.0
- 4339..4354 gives 4348.5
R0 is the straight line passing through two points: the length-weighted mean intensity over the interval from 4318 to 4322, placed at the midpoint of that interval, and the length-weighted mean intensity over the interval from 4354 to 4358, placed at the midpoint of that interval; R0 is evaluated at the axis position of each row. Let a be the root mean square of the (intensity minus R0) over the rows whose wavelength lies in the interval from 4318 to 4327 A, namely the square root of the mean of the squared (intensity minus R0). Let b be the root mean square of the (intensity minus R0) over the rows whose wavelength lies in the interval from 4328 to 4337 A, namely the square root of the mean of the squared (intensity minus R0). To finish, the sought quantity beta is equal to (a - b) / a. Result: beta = -0.5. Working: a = 0.91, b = 1.4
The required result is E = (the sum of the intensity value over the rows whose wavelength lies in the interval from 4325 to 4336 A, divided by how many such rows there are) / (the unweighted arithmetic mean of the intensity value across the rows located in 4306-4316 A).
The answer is 1.58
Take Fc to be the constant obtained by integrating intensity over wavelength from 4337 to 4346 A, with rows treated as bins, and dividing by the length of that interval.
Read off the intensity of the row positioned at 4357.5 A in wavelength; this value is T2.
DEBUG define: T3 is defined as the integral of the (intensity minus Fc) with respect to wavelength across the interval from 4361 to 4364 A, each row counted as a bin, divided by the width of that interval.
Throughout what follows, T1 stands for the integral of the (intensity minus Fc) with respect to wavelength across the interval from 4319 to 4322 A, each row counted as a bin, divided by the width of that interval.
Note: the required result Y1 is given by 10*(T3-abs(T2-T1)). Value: -51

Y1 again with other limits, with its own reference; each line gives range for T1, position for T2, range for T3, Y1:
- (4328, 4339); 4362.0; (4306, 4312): -89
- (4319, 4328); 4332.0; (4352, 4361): -77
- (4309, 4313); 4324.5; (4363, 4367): -108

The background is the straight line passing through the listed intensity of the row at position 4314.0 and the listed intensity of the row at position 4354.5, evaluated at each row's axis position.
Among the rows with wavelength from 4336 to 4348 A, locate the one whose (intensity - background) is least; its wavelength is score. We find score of 4342.5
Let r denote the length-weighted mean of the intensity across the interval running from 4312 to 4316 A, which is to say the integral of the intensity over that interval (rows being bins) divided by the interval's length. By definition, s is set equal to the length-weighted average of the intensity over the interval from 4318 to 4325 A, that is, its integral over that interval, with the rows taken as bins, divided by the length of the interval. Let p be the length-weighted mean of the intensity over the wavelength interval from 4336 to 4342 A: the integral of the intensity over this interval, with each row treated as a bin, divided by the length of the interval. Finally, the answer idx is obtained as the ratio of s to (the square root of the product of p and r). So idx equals 1.4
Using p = 6.6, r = 4.9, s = 8.05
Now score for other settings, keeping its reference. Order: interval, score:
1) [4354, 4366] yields 4354.5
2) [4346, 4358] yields 4354.5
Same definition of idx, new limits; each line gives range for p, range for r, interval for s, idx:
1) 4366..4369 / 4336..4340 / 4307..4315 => 0.5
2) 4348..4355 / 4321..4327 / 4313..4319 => 0.8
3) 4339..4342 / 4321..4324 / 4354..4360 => 1.0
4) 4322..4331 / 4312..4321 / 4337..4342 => 1.0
